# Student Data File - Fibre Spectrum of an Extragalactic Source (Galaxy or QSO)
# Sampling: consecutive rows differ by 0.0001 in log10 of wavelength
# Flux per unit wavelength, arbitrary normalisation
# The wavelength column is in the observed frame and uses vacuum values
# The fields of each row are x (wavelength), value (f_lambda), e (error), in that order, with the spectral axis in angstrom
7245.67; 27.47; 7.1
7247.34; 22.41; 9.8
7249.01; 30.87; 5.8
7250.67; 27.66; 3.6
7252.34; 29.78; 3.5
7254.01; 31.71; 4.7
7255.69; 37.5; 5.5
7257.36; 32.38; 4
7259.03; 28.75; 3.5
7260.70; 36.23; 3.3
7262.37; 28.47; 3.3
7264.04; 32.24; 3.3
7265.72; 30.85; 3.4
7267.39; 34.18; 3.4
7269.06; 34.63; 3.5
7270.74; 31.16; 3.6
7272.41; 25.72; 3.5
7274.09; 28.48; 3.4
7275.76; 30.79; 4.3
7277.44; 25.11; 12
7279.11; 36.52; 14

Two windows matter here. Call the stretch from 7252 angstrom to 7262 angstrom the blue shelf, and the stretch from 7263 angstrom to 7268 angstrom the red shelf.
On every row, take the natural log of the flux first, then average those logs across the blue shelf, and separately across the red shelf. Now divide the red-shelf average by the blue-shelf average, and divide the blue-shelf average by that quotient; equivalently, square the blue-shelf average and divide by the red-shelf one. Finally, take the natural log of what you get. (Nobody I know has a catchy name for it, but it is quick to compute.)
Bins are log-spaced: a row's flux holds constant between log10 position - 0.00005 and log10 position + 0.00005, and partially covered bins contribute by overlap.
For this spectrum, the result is 1.25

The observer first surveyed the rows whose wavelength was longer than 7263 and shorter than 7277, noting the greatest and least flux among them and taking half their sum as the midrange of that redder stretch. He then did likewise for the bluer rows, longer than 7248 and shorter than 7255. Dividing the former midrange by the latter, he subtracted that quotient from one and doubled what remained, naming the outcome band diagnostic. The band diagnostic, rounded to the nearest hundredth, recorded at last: -0.03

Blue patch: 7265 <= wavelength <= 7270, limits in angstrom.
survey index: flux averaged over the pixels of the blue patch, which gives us 33.2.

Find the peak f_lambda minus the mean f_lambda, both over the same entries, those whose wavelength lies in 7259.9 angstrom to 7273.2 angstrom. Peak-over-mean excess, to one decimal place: 4.5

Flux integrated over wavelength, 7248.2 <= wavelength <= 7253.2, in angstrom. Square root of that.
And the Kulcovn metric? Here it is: 12.1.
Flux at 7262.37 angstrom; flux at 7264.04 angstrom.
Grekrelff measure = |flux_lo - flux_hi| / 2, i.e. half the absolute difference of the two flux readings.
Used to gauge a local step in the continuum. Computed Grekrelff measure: 1.9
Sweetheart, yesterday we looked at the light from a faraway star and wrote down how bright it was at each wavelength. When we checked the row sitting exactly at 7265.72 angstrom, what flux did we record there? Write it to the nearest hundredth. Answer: 30.85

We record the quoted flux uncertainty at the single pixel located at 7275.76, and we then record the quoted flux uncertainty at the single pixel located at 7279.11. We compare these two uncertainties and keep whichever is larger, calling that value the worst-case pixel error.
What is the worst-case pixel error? 14.0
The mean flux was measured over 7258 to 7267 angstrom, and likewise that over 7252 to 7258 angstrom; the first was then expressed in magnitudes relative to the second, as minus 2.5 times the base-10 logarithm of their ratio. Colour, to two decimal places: 0.05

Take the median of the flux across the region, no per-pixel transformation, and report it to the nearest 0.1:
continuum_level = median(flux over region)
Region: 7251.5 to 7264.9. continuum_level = 32.0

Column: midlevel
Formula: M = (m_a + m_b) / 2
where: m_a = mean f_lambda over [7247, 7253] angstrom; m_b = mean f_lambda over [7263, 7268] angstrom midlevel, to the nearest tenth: 30.1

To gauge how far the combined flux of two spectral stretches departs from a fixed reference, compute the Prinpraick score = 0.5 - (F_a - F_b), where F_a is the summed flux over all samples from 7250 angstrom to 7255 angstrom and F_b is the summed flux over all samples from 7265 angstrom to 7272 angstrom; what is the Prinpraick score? 42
